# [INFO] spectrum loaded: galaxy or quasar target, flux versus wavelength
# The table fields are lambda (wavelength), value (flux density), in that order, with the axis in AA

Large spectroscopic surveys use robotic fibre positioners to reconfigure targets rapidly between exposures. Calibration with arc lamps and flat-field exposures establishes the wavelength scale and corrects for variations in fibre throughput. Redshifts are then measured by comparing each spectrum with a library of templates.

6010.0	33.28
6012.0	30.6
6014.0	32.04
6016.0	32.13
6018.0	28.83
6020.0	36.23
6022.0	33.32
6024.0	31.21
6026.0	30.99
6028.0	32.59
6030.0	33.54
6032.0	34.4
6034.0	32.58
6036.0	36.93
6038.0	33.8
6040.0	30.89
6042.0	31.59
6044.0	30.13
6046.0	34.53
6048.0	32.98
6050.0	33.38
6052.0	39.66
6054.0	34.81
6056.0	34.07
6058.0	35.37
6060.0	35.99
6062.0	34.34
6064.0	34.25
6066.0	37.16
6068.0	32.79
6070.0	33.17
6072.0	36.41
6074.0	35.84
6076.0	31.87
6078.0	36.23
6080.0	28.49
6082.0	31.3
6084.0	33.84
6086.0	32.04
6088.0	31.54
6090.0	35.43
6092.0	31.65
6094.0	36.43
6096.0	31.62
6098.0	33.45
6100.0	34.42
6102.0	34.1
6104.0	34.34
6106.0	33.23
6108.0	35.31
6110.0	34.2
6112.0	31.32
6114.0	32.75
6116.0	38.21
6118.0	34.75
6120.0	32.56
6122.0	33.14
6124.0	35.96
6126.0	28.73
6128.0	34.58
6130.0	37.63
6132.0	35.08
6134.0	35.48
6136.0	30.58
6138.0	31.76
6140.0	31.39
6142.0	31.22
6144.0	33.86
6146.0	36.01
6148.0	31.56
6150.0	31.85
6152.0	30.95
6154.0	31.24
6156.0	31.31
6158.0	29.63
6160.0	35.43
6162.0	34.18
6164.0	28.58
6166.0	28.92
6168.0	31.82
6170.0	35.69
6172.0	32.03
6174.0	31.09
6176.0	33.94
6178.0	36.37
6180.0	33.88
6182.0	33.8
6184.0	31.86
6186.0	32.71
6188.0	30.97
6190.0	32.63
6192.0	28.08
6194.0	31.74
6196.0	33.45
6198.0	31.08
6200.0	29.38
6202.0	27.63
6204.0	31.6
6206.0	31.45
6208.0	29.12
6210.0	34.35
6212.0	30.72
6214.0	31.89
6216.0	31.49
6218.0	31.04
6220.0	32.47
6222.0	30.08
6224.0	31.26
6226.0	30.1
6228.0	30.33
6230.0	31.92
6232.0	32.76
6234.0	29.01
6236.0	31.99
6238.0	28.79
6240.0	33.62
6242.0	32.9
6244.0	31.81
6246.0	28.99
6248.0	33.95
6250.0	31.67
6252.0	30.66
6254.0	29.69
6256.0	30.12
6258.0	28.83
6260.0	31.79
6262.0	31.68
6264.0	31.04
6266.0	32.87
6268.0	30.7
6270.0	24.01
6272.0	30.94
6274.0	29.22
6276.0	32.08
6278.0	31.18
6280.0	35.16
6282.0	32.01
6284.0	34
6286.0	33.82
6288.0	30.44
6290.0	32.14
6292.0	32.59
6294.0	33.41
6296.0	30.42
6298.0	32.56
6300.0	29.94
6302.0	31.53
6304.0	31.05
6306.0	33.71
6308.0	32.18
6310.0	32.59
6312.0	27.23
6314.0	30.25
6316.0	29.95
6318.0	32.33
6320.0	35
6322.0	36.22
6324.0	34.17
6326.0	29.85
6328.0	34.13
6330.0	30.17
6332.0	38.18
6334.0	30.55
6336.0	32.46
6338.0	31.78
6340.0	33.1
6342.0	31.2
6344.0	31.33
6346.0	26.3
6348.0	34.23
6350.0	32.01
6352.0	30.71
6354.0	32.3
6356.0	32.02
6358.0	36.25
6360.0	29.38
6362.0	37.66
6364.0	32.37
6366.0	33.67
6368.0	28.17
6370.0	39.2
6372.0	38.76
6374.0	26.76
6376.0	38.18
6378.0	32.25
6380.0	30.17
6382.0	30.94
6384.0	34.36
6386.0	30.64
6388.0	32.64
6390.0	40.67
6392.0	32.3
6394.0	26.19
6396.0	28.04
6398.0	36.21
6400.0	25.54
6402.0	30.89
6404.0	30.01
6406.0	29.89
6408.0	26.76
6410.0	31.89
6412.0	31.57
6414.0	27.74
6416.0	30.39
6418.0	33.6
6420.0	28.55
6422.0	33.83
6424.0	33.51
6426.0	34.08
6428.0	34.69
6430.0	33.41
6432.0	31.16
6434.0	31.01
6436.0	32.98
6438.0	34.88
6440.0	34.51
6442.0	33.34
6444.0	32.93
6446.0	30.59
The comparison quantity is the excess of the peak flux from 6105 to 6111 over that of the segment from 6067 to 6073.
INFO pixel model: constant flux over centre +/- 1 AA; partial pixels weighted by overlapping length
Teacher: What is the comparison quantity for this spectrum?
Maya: -1.1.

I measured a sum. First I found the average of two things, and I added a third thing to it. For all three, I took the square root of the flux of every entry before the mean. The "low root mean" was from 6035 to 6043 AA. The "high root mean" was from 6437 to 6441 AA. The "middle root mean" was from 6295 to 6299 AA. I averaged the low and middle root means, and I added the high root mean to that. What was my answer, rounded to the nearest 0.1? 11.6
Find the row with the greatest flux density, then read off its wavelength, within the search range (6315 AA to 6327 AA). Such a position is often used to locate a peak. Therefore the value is 6322.0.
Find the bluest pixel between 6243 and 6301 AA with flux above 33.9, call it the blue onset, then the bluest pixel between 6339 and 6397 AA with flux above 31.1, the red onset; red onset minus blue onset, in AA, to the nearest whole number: 92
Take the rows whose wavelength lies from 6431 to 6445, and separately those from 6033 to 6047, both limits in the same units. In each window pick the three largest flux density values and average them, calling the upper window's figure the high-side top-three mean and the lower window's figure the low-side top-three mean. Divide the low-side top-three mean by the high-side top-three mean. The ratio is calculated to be 1.02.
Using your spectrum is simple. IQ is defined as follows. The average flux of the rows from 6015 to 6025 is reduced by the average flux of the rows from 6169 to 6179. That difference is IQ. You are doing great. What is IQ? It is -1.5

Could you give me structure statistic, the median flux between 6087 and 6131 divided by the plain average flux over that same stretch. 1.01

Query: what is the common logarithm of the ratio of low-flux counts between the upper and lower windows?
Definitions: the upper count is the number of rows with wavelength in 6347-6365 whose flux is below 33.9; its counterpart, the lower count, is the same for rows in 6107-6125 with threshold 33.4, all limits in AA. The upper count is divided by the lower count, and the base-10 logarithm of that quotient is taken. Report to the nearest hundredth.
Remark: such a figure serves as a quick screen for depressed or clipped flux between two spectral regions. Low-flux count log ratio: 0.18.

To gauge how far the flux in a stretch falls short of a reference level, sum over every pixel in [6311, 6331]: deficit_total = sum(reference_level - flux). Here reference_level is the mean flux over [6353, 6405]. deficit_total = 6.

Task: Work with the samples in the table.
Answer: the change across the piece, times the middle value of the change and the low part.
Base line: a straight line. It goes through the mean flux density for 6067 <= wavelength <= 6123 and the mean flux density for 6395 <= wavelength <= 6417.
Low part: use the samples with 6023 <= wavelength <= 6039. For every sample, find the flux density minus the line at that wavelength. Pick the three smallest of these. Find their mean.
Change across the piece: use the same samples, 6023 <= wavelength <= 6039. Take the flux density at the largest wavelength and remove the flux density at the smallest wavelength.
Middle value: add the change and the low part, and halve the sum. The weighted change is -0.28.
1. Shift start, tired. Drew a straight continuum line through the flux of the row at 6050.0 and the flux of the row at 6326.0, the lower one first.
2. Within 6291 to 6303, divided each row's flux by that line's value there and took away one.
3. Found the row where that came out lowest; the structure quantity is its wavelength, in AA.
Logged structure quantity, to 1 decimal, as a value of 6300.0 AA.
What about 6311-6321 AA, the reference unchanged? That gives 6312.0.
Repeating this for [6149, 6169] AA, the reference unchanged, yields 6164.0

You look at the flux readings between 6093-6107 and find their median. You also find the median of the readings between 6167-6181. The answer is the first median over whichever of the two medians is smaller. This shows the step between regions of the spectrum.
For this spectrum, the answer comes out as 1.01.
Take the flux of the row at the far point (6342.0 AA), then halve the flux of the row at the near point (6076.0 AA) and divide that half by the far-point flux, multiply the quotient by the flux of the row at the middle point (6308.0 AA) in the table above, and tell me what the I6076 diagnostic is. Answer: 16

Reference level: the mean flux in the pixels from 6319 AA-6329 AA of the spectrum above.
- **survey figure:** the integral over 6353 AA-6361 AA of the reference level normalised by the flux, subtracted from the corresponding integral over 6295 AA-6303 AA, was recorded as 0.33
